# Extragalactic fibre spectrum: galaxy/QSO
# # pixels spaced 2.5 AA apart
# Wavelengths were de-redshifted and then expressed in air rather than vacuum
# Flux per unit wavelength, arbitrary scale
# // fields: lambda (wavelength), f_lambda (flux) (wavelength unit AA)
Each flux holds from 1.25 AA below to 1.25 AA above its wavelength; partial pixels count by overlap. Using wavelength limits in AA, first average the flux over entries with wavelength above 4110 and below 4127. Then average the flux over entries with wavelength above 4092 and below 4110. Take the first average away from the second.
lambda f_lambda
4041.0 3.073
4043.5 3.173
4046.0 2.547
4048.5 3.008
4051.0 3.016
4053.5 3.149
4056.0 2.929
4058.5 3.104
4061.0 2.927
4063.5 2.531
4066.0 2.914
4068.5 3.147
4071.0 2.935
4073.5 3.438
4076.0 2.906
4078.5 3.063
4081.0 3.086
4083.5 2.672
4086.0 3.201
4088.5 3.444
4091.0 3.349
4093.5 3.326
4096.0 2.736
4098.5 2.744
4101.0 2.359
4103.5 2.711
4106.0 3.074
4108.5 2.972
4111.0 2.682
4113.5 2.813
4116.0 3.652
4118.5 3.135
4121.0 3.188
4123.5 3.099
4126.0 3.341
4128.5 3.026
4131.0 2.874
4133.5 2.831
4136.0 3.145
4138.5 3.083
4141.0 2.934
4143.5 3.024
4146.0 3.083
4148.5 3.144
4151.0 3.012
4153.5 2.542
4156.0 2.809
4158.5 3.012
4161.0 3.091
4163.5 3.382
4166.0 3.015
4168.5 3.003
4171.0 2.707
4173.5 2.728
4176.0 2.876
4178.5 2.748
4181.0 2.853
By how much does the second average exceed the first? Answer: -0.28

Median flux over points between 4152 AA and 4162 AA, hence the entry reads 2.91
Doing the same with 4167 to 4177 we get 2.80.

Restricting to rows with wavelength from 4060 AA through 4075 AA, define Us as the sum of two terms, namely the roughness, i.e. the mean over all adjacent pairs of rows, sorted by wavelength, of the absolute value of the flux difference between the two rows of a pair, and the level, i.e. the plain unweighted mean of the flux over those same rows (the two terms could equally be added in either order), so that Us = 3.33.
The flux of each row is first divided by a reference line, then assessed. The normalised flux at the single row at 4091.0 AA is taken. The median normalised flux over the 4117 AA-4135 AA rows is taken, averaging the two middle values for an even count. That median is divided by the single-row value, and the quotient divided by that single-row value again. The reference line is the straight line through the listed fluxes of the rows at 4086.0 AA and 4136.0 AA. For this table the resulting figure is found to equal 0.89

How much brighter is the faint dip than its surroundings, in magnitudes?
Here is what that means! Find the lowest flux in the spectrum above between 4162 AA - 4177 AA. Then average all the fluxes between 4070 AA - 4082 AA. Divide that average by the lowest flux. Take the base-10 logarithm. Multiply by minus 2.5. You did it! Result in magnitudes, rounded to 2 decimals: -0.14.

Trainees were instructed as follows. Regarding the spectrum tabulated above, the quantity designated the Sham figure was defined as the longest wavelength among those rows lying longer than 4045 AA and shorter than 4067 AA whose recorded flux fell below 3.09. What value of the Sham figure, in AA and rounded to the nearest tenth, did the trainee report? 4066.0 AA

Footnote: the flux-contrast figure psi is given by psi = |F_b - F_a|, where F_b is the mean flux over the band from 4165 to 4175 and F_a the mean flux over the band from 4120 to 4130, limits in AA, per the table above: 0.30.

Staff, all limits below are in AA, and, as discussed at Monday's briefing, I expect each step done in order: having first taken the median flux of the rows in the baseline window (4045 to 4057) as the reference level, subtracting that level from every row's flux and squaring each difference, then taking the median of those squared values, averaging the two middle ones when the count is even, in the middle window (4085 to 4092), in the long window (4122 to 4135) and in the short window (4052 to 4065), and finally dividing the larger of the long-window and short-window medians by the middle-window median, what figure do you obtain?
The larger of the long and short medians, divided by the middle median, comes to 0.15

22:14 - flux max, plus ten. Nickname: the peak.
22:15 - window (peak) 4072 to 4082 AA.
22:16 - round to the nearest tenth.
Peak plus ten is 13.4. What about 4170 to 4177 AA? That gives 12.9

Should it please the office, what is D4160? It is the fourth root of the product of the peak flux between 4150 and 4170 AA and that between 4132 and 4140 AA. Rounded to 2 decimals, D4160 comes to 1.81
